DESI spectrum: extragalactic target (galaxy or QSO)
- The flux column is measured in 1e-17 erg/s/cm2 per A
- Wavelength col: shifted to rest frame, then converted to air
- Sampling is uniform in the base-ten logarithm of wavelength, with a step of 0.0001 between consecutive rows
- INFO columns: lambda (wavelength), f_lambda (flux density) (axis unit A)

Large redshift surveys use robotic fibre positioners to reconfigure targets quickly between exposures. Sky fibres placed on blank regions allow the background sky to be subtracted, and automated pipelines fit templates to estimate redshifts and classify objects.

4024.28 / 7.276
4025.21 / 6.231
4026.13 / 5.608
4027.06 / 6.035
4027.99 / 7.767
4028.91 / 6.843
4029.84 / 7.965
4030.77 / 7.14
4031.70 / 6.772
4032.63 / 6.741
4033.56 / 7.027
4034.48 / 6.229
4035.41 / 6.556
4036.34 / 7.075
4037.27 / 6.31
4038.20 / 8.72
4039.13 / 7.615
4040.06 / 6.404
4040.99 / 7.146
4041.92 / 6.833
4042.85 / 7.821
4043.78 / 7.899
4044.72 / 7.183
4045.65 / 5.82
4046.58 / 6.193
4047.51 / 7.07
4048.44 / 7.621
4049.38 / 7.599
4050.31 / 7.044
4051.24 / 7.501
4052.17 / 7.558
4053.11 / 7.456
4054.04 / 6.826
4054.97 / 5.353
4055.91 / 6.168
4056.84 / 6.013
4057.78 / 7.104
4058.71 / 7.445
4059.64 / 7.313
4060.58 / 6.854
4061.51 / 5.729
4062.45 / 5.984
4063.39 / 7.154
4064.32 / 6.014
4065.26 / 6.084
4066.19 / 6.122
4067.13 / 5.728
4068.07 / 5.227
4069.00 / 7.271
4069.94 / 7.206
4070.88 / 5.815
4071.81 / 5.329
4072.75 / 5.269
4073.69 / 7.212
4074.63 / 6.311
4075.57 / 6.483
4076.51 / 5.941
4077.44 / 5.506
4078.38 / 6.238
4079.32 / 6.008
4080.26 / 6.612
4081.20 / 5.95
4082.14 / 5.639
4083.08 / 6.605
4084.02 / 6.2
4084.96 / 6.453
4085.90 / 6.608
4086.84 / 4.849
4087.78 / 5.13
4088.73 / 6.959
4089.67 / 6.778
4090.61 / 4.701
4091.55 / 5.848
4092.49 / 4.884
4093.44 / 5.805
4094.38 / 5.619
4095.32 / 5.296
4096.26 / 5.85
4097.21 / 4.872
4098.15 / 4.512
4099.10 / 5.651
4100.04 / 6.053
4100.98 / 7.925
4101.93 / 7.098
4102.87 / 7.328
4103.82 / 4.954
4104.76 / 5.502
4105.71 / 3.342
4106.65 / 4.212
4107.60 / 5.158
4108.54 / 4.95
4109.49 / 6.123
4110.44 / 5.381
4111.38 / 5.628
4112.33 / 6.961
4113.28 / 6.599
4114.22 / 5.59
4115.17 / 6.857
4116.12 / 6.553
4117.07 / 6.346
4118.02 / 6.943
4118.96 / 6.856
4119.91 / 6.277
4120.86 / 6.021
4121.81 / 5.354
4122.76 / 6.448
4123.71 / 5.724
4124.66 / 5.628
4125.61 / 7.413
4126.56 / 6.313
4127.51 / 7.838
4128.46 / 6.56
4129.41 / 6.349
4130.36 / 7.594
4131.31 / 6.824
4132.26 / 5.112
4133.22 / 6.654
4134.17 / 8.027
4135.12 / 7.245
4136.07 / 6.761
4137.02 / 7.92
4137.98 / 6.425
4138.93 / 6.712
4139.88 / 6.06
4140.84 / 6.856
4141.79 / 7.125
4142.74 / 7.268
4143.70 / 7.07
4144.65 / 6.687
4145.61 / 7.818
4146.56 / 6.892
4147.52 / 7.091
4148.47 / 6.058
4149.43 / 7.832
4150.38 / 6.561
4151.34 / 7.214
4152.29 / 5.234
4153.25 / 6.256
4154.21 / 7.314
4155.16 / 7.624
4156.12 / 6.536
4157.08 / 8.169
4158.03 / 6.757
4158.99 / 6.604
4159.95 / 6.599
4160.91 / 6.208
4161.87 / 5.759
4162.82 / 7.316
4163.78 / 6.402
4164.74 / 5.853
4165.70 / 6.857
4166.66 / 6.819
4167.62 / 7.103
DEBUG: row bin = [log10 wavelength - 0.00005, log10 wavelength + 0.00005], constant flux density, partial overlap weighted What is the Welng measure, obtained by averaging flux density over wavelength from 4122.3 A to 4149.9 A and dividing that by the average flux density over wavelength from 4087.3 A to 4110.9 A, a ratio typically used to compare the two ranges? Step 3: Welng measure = 1.22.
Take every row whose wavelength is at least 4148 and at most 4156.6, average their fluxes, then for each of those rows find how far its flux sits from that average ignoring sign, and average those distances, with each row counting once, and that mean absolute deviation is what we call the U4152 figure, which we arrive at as 0.68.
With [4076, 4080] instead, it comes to 0.21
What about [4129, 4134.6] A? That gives 0.72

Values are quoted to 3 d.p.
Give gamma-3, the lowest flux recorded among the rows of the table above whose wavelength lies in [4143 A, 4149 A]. 6.058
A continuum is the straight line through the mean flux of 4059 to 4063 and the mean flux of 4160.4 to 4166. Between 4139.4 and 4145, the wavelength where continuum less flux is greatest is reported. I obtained 4139.88 A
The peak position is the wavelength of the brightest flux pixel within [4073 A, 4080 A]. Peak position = 4073.69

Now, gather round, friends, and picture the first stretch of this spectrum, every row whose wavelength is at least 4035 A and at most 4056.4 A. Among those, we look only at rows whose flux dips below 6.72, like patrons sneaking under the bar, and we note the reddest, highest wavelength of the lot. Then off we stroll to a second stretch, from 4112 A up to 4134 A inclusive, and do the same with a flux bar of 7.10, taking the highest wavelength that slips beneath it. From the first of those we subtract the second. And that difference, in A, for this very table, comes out -77.3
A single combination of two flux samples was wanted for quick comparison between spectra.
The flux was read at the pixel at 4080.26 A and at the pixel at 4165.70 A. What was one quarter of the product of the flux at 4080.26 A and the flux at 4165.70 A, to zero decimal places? 11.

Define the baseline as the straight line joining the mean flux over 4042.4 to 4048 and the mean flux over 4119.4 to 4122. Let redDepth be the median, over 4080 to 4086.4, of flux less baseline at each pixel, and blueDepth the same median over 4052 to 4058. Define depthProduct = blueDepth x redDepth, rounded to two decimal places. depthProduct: 0.00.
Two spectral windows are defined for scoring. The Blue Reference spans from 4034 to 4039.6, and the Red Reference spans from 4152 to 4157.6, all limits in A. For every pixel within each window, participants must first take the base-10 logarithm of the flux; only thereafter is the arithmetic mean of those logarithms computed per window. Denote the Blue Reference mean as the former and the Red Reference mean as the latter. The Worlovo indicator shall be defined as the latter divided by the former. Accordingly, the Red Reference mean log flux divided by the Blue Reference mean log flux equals 0.98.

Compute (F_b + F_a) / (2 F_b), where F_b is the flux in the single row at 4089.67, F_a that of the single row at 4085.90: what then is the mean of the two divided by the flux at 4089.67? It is 0.99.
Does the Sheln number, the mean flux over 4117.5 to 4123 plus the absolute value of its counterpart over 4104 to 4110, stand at 11.2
